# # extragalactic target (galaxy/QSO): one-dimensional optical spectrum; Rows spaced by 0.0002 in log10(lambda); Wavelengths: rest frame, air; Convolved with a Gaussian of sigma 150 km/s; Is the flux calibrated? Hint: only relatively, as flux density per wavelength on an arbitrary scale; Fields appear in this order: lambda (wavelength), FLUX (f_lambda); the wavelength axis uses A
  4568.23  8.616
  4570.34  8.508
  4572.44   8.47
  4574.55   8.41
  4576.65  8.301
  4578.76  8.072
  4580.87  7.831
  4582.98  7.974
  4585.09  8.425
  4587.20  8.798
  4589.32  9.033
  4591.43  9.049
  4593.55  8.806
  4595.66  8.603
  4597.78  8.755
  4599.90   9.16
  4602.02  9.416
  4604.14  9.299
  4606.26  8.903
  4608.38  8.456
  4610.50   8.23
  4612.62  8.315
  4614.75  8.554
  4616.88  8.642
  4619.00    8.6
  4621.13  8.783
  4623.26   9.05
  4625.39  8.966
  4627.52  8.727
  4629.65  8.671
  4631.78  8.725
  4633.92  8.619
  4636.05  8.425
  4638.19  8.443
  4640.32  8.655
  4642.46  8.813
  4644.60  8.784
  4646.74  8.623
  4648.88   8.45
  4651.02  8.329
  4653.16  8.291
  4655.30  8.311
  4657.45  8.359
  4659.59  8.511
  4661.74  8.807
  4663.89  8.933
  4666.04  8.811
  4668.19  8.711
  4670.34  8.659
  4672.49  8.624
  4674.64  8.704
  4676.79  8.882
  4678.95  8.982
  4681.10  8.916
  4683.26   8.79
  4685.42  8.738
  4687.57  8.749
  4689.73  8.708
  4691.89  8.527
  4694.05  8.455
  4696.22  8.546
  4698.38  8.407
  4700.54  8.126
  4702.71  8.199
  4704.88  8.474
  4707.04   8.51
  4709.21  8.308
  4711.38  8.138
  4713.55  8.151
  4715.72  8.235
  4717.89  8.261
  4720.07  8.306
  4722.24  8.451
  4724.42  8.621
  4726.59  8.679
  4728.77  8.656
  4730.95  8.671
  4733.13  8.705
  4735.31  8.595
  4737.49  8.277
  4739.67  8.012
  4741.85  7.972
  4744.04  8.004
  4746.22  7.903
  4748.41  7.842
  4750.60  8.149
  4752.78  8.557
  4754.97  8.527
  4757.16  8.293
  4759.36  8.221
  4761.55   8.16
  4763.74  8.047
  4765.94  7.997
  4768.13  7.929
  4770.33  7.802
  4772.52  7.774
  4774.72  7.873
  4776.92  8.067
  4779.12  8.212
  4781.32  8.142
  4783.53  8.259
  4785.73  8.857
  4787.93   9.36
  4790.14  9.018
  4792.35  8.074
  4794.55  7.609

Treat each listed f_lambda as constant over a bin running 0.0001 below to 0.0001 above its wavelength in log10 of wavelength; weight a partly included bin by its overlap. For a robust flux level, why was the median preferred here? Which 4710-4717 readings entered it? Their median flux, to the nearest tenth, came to 8.2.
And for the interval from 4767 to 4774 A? 7.8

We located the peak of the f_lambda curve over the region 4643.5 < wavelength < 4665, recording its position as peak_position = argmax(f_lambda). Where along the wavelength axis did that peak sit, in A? 4663.89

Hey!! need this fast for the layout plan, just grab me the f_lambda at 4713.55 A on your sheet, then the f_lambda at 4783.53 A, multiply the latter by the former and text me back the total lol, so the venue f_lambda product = 67.3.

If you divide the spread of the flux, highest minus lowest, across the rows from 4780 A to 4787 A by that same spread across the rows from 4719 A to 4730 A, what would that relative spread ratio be 1.9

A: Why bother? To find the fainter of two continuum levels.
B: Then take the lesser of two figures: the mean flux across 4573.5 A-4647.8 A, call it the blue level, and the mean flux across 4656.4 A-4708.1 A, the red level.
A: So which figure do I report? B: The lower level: 8.63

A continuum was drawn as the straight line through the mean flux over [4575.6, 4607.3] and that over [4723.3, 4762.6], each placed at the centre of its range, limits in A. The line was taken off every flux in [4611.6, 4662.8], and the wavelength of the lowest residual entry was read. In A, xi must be 4612.62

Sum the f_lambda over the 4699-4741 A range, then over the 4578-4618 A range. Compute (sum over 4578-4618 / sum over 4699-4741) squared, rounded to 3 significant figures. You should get 1.06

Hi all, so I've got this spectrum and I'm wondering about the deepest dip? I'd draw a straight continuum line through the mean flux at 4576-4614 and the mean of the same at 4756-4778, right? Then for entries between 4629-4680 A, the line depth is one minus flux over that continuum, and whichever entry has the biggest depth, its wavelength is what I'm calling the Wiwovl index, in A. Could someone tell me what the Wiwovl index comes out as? 4653.16 A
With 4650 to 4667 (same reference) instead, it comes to 4653.16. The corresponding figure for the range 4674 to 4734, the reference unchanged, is 4700.54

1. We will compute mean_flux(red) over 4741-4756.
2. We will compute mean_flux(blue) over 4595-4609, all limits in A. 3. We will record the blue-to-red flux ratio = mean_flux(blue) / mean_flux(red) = 1.10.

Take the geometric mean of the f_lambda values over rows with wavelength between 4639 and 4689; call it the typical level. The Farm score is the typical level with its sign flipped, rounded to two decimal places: -8.67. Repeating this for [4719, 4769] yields -8.28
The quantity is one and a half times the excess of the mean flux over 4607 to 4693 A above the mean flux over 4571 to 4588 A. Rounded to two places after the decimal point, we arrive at 0.54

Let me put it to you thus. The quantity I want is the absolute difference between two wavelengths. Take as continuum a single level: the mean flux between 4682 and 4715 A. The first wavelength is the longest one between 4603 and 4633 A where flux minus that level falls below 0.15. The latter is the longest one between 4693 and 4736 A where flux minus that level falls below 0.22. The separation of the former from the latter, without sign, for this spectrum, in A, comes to 116.3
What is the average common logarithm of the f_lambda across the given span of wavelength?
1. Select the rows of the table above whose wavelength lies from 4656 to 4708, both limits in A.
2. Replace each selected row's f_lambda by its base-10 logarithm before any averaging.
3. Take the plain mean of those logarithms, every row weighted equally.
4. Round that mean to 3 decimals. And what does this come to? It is 0.936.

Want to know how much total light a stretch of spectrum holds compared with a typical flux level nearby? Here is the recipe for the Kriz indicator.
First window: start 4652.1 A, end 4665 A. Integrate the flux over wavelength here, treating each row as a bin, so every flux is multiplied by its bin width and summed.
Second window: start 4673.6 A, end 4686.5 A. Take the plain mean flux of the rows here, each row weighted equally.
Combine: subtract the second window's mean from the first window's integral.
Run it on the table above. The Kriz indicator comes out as 101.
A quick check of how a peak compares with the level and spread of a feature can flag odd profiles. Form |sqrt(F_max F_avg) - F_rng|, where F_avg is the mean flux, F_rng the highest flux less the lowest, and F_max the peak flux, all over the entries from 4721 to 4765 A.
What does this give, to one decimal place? 7.6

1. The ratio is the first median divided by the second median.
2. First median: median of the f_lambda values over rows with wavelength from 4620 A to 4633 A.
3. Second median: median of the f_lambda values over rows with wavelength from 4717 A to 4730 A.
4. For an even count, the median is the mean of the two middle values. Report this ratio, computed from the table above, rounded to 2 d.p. 1.03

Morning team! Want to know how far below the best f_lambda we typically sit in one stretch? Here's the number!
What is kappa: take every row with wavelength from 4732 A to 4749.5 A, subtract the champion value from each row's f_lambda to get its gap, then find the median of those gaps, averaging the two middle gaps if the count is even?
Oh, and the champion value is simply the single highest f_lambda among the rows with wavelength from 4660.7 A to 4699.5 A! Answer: -1.0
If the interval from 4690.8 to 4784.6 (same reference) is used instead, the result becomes -0.7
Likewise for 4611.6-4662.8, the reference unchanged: -0.4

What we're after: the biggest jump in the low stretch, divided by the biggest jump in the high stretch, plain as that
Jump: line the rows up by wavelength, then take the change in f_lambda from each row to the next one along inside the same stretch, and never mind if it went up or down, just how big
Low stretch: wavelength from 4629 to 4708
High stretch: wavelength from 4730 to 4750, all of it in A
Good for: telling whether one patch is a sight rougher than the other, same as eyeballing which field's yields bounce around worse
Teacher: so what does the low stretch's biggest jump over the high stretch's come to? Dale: 0.9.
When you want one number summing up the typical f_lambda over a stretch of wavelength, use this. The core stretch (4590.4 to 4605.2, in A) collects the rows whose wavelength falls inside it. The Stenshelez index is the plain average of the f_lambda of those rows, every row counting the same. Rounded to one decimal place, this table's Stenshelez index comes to 9.0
